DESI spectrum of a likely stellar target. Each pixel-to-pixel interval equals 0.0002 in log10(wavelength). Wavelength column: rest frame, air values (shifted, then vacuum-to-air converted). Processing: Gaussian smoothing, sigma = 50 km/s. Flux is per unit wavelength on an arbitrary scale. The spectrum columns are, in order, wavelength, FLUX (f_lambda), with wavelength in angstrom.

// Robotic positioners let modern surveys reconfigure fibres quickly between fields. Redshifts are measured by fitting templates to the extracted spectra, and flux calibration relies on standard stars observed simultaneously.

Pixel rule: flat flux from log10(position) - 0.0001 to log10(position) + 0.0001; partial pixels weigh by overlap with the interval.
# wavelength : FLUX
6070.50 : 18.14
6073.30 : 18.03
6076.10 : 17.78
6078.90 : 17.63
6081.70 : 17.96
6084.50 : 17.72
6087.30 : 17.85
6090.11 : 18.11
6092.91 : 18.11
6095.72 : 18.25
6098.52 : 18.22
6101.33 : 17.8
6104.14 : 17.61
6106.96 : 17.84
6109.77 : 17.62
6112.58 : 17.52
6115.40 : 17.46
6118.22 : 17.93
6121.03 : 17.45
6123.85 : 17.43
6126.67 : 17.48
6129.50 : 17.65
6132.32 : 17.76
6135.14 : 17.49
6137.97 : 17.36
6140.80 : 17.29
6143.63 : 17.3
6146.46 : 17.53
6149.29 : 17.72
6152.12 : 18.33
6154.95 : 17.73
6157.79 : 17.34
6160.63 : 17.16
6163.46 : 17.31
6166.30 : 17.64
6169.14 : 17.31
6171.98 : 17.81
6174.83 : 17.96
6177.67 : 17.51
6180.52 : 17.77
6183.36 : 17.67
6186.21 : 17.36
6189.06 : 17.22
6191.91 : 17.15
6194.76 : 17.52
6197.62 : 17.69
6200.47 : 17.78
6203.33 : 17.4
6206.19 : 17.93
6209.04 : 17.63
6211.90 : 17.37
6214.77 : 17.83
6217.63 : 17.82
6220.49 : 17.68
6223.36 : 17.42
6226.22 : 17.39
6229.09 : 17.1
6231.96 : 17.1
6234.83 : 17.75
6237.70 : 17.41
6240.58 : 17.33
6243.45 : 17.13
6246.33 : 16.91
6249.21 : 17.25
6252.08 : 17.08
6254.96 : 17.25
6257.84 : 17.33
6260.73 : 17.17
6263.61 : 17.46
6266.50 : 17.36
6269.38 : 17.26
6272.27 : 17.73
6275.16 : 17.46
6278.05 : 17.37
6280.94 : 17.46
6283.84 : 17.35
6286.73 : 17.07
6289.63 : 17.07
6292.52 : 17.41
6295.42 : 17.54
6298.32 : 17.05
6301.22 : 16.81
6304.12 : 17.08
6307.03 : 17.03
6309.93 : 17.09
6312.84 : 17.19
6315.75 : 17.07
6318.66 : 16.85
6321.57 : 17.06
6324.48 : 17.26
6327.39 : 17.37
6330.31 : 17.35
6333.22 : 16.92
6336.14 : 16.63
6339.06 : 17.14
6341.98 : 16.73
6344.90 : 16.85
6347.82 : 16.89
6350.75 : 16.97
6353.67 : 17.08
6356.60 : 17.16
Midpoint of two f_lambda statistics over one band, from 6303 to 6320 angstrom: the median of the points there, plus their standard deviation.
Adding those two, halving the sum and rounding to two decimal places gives 8.59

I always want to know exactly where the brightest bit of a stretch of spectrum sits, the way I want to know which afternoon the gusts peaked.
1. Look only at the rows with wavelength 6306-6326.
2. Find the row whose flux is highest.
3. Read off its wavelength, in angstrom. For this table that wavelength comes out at 6324.48 angstrom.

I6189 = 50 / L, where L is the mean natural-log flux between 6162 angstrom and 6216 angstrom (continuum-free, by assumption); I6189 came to 17.4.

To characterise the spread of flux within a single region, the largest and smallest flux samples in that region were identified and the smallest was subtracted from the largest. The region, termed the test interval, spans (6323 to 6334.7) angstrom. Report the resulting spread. 0.45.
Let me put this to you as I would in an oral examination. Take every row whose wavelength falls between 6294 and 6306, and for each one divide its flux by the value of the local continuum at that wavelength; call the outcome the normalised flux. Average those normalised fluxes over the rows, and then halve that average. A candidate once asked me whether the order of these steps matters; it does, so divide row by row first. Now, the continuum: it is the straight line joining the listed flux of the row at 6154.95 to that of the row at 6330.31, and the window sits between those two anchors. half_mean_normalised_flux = 0.491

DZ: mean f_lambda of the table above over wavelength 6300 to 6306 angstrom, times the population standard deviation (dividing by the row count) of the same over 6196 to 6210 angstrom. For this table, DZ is 3.0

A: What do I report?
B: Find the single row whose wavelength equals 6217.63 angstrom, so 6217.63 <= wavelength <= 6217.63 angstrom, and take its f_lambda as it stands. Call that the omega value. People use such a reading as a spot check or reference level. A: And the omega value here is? 17.82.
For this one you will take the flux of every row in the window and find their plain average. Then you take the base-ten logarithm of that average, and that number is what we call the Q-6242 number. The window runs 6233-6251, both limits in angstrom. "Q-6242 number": 1.24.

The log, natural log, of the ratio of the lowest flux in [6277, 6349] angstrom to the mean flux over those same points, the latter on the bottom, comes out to -0.0282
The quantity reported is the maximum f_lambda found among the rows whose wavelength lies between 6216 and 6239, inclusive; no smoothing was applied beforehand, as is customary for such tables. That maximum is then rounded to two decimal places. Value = 17.82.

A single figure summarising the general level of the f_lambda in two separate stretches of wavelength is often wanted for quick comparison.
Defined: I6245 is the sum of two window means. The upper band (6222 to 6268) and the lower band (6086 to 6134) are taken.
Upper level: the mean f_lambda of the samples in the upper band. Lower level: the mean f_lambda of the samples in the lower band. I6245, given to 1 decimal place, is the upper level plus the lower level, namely 35.0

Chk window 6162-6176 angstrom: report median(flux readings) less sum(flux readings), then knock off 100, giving -170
